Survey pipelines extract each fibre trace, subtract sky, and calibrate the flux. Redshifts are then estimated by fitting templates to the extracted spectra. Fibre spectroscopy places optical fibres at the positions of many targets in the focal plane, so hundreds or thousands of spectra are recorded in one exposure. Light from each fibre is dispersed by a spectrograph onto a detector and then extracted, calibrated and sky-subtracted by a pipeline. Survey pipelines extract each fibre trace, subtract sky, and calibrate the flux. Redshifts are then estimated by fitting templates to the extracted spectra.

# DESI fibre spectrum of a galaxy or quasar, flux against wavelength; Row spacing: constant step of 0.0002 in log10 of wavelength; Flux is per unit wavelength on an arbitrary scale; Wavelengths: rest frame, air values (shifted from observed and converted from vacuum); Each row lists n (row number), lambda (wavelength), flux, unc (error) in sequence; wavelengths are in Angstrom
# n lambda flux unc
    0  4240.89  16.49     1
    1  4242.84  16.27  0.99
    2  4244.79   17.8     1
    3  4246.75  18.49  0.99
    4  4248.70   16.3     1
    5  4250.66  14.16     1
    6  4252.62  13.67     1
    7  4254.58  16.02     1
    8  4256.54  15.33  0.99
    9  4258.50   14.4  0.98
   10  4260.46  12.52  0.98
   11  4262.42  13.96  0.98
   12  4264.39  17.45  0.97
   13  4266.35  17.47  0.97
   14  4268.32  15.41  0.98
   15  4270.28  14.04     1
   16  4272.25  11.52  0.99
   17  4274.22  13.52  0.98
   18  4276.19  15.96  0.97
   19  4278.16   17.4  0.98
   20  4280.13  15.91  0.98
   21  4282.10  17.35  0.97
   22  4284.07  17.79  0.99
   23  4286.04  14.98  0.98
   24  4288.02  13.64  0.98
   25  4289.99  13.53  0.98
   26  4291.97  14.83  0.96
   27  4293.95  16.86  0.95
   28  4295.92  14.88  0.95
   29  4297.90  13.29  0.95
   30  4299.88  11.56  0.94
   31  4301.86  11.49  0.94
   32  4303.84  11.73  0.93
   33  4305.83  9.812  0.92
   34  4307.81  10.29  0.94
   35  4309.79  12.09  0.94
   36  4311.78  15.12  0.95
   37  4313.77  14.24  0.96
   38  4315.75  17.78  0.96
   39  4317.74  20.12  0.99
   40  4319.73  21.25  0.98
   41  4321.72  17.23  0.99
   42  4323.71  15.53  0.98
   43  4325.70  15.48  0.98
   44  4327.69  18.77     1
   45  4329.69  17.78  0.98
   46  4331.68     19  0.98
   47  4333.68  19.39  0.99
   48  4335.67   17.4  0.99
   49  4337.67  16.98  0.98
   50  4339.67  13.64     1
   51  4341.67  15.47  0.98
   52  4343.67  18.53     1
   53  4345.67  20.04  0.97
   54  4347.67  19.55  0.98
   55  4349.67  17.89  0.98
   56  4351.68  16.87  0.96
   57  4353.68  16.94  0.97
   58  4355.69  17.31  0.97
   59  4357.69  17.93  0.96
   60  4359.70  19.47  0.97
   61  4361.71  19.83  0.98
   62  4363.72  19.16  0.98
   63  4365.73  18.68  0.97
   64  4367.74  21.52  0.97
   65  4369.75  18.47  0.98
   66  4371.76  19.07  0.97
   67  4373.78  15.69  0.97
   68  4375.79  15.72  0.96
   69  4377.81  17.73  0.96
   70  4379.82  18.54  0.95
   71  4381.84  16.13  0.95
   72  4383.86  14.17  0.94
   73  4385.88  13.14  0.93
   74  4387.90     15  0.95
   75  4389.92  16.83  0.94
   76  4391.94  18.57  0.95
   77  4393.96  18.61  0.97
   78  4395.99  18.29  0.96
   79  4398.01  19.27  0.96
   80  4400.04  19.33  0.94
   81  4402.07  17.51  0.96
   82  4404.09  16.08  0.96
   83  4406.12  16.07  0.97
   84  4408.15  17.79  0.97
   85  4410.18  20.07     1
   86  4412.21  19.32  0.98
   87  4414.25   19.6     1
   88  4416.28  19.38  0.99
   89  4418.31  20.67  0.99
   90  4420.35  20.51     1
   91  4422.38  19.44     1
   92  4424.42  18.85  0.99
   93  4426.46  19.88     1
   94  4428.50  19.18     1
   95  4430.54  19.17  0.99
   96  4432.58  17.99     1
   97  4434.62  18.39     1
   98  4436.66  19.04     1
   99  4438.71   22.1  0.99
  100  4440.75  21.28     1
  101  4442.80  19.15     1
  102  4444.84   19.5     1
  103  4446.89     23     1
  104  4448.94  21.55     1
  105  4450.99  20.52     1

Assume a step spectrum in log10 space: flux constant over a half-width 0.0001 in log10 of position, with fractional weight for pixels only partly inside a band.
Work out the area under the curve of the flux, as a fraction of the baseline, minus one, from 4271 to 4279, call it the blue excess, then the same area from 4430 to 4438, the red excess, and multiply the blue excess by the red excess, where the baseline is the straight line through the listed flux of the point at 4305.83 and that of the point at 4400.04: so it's -13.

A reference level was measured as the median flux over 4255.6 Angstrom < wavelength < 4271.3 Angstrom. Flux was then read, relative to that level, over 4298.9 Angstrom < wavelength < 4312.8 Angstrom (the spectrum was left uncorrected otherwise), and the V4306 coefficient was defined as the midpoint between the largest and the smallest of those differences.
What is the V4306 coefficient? -2.4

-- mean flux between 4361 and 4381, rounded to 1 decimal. 18.4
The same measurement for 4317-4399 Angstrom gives 17.7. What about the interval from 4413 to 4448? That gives 19.8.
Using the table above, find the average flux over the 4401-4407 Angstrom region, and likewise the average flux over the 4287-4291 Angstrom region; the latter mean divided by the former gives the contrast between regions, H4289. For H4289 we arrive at 0.82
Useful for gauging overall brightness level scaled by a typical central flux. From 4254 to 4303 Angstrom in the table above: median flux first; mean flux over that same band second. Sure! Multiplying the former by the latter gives 221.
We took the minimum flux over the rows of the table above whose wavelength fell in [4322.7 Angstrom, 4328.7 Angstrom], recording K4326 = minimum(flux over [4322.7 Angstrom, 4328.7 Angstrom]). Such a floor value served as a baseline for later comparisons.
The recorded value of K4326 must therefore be 15.48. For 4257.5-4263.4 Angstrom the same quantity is 12.52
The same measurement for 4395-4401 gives 18.29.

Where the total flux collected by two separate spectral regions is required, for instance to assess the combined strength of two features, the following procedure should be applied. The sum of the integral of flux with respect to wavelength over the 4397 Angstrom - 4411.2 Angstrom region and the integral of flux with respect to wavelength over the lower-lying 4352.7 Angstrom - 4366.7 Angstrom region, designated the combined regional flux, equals 515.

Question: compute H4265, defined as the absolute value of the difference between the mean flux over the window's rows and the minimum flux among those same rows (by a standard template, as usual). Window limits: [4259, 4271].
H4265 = 2.6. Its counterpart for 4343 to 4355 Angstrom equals 1.4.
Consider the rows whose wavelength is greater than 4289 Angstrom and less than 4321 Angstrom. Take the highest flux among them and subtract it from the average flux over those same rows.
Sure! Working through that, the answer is -6.9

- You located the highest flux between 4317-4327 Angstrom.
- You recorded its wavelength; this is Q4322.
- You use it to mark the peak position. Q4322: 4319.73 Angstrom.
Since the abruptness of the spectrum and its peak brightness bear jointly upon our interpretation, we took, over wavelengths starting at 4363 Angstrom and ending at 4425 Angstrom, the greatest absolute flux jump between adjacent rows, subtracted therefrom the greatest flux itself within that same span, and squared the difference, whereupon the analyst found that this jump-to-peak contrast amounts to 329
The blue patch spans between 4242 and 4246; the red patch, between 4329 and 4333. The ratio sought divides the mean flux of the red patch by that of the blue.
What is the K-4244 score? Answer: 1.08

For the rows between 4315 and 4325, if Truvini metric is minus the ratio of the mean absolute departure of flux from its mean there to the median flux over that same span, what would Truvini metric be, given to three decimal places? -0.104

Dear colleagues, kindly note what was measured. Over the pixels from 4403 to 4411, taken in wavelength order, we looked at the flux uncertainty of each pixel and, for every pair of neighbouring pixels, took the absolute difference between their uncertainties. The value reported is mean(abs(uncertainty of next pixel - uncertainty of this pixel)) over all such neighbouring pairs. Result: 0.013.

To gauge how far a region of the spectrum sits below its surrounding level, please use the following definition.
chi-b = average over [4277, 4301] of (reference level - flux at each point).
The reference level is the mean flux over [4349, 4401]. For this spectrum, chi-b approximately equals 2.5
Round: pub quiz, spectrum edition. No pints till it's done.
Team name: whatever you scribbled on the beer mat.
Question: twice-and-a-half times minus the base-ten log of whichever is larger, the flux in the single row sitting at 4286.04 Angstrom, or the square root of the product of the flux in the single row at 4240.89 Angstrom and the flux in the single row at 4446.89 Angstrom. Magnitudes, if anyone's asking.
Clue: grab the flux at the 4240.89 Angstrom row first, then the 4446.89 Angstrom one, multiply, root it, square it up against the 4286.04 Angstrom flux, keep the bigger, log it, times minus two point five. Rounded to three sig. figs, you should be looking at -3.22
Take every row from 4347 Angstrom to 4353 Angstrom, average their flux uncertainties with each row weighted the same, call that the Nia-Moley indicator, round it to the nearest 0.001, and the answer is 0.973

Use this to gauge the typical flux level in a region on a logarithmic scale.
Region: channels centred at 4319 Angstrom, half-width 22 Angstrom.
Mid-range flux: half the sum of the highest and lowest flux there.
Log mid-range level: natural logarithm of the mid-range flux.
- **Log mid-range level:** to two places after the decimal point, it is 2.74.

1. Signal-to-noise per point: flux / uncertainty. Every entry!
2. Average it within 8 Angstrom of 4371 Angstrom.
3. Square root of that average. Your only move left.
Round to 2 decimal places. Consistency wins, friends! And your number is 4.34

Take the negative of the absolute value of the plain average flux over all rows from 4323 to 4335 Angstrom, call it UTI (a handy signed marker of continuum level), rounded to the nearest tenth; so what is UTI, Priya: -17.7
